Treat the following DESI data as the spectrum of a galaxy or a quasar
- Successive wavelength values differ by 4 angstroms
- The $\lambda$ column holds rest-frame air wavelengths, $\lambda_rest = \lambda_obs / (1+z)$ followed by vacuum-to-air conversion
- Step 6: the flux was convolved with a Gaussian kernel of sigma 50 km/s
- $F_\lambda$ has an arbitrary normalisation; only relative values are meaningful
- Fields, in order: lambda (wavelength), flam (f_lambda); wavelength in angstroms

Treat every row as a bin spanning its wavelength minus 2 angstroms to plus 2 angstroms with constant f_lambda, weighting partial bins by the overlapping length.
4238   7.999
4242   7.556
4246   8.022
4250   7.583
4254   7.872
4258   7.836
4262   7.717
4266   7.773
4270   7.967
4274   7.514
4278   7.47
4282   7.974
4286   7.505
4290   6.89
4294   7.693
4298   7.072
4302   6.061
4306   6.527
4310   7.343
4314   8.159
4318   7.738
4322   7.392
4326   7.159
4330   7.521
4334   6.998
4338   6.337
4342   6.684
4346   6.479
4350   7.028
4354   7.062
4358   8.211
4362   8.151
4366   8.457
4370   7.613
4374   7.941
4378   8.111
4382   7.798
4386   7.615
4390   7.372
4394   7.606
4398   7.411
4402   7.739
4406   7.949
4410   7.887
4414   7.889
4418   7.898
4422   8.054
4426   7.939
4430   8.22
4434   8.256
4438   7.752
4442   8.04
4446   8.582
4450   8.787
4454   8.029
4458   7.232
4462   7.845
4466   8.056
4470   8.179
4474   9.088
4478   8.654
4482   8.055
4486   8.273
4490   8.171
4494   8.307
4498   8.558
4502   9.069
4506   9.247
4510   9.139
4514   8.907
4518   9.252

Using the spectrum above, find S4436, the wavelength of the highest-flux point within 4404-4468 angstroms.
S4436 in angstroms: 4450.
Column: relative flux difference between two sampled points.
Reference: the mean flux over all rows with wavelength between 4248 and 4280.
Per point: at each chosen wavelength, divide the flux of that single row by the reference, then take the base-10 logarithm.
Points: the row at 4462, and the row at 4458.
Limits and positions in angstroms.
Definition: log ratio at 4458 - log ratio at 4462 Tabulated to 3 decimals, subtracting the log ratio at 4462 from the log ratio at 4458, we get -0.035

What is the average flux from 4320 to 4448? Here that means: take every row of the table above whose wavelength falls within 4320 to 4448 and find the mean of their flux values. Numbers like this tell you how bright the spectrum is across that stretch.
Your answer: 7.7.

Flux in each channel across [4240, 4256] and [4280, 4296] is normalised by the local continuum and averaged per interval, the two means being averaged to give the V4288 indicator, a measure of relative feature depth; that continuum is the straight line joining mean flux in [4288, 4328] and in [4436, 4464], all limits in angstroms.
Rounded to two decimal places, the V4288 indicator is 1.10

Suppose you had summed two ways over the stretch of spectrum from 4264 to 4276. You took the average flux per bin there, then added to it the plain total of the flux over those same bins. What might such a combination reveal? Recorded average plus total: 31.0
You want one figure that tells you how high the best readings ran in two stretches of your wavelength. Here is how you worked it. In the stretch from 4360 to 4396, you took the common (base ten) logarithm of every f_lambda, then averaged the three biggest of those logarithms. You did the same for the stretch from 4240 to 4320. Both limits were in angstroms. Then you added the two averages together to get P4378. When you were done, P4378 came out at 1.82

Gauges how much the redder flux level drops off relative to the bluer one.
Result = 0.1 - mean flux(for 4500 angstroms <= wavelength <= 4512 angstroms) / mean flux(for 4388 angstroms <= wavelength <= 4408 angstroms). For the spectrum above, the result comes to -1.10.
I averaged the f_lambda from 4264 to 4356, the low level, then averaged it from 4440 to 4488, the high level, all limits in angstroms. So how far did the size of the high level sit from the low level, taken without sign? 1.0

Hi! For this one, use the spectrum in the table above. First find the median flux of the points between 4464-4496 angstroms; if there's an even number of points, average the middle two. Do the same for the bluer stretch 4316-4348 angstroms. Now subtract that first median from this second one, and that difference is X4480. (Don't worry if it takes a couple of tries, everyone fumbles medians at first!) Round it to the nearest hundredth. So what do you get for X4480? -1.15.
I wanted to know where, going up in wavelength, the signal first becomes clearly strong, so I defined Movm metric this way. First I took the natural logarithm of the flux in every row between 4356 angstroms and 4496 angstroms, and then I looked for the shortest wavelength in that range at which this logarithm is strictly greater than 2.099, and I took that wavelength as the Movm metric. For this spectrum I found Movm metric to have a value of 4358 angstroms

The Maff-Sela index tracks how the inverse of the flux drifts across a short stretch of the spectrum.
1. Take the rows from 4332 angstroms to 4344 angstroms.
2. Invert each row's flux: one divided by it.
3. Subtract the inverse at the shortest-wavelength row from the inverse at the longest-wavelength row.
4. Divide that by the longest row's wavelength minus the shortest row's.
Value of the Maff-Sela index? 0.0008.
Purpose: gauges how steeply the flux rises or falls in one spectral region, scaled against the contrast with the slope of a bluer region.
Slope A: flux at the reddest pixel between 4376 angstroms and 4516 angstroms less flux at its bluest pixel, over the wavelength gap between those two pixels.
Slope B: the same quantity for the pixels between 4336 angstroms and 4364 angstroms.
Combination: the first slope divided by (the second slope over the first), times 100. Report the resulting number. 0.0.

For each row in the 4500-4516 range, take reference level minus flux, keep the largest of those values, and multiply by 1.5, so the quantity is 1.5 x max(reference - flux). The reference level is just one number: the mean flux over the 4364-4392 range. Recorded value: -1.6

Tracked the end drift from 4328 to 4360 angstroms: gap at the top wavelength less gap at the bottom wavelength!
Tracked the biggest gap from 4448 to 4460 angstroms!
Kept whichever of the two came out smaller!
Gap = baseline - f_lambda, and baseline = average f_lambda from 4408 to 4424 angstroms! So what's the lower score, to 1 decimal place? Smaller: -0.7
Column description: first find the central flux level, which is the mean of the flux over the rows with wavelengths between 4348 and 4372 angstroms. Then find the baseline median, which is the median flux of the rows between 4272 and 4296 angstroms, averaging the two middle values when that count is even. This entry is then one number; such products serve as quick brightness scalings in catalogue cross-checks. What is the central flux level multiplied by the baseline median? 58.2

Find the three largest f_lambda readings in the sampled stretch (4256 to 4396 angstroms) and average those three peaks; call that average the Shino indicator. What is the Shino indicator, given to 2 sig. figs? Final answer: 8.3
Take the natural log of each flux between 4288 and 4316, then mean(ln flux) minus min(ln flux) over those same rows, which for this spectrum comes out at 0.15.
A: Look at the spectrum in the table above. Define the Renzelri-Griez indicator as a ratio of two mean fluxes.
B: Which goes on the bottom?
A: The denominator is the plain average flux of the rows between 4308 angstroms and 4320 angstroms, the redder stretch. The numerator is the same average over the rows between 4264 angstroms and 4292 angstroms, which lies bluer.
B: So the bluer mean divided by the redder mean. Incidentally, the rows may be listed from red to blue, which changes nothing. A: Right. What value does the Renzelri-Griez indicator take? 0.98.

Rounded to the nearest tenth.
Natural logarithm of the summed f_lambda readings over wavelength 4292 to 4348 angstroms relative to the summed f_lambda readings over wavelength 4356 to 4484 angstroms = -1.0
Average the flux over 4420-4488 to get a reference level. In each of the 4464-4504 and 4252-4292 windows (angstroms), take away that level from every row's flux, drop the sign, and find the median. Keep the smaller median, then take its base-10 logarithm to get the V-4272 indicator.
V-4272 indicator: -0.90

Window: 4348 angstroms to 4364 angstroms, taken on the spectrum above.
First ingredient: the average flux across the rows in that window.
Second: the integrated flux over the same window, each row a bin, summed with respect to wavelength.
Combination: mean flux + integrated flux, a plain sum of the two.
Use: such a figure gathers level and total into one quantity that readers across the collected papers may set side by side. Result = 129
